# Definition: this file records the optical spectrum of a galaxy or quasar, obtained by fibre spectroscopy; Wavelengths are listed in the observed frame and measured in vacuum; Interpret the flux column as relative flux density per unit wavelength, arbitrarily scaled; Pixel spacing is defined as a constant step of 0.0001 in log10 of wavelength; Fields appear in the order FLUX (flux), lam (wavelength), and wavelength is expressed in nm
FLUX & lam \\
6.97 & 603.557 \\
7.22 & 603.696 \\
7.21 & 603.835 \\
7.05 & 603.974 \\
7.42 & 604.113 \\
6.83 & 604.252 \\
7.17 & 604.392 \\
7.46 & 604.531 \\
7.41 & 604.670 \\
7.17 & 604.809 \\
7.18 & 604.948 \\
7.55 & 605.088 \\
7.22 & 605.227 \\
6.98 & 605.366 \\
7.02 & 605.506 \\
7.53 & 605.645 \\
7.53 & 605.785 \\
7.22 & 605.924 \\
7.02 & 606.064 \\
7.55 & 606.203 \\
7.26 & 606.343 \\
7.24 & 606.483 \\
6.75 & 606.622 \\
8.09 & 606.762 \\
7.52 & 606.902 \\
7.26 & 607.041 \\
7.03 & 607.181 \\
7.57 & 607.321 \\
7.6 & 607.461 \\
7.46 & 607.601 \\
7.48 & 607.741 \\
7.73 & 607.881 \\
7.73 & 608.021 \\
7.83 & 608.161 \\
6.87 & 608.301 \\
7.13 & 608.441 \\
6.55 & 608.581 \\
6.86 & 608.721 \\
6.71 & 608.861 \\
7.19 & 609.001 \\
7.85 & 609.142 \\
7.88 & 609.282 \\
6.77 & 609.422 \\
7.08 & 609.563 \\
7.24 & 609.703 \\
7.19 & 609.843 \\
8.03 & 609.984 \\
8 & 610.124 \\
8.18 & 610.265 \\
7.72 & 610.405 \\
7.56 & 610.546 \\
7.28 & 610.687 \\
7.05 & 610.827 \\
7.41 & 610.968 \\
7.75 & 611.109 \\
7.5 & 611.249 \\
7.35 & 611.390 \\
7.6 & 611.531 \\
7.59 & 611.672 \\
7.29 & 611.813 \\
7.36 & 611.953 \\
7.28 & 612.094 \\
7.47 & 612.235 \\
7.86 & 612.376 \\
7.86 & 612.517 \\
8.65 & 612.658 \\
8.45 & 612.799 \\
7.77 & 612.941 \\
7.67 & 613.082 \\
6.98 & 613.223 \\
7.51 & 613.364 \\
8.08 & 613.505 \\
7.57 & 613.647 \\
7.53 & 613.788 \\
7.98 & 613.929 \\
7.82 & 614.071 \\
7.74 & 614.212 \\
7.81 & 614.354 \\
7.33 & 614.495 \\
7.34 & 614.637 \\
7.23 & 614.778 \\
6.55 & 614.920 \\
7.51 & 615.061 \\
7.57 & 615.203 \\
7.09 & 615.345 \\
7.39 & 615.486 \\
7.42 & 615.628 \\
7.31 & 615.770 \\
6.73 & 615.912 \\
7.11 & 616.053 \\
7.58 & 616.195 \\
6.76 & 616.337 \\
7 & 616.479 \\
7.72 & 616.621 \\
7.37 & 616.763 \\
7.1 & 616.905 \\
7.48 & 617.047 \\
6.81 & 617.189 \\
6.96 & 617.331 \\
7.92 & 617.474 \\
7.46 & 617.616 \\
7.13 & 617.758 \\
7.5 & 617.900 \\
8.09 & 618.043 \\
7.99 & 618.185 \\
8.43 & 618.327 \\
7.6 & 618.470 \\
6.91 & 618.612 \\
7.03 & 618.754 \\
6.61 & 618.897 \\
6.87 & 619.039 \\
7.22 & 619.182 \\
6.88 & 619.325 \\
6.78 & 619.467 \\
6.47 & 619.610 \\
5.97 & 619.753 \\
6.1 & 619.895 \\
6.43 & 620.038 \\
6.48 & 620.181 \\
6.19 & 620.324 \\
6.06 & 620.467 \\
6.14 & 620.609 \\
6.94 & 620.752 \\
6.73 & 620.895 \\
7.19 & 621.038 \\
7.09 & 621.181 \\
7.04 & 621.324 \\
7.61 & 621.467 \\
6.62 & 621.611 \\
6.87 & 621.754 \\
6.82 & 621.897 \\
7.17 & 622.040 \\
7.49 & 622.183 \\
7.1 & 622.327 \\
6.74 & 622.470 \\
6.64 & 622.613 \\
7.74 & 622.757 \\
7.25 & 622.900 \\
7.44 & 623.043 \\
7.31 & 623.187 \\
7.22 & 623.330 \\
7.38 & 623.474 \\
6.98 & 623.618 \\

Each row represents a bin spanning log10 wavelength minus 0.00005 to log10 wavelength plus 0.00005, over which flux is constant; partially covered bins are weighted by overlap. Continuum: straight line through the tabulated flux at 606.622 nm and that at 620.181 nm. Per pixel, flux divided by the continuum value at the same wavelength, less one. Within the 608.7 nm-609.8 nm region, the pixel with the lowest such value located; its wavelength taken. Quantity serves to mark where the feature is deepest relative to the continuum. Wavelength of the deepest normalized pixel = 608.861 nm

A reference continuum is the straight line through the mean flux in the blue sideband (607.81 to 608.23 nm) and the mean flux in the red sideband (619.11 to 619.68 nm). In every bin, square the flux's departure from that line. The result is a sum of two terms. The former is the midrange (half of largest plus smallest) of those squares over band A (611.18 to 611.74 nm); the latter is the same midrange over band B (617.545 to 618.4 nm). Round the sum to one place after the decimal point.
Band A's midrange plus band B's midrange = 1.2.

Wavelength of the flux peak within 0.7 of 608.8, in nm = 609.282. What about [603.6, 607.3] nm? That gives 606.762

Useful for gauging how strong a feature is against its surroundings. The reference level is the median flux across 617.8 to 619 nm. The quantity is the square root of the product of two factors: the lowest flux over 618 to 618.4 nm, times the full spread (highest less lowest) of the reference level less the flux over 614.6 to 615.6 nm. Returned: 2.9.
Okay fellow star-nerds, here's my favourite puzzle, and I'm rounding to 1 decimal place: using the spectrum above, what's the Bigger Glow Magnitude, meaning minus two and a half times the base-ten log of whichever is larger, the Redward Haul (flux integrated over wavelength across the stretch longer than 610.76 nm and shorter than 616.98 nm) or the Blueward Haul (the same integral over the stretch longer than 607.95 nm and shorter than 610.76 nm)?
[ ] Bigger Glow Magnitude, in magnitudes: -4.2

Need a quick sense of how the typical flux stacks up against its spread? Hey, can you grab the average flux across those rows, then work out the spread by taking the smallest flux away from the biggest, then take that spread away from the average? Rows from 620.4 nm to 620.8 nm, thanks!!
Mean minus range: 5.5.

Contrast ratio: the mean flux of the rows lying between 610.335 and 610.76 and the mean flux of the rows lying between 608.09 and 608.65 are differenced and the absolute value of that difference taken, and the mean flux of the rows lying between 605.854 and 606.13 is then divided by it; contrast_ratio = 17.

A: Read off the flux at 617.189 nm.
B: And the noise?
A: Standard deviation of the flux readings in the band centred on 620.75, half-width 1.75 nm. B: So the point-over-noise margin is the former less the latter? 6.37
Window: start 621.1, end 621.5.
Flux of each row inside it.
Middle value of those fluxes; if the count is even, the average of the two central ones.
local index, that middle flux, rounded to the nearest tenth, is 7.1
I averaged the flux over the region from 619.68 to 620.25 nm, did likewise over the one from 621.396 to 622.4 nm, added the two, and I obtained 13.3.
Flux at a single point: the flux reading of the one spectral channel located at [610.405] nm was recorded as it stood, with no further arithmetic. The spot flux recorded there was 7.72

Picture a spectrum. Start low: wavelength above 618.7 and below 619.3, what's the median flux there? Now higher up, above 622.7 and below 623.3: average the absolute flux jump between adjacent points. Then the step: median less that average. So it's 6.7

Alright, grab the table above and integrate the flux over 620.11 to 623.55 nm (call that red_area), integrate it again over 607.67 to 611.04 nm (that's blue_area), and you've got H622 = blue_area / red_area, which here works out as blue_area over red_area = 1.04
